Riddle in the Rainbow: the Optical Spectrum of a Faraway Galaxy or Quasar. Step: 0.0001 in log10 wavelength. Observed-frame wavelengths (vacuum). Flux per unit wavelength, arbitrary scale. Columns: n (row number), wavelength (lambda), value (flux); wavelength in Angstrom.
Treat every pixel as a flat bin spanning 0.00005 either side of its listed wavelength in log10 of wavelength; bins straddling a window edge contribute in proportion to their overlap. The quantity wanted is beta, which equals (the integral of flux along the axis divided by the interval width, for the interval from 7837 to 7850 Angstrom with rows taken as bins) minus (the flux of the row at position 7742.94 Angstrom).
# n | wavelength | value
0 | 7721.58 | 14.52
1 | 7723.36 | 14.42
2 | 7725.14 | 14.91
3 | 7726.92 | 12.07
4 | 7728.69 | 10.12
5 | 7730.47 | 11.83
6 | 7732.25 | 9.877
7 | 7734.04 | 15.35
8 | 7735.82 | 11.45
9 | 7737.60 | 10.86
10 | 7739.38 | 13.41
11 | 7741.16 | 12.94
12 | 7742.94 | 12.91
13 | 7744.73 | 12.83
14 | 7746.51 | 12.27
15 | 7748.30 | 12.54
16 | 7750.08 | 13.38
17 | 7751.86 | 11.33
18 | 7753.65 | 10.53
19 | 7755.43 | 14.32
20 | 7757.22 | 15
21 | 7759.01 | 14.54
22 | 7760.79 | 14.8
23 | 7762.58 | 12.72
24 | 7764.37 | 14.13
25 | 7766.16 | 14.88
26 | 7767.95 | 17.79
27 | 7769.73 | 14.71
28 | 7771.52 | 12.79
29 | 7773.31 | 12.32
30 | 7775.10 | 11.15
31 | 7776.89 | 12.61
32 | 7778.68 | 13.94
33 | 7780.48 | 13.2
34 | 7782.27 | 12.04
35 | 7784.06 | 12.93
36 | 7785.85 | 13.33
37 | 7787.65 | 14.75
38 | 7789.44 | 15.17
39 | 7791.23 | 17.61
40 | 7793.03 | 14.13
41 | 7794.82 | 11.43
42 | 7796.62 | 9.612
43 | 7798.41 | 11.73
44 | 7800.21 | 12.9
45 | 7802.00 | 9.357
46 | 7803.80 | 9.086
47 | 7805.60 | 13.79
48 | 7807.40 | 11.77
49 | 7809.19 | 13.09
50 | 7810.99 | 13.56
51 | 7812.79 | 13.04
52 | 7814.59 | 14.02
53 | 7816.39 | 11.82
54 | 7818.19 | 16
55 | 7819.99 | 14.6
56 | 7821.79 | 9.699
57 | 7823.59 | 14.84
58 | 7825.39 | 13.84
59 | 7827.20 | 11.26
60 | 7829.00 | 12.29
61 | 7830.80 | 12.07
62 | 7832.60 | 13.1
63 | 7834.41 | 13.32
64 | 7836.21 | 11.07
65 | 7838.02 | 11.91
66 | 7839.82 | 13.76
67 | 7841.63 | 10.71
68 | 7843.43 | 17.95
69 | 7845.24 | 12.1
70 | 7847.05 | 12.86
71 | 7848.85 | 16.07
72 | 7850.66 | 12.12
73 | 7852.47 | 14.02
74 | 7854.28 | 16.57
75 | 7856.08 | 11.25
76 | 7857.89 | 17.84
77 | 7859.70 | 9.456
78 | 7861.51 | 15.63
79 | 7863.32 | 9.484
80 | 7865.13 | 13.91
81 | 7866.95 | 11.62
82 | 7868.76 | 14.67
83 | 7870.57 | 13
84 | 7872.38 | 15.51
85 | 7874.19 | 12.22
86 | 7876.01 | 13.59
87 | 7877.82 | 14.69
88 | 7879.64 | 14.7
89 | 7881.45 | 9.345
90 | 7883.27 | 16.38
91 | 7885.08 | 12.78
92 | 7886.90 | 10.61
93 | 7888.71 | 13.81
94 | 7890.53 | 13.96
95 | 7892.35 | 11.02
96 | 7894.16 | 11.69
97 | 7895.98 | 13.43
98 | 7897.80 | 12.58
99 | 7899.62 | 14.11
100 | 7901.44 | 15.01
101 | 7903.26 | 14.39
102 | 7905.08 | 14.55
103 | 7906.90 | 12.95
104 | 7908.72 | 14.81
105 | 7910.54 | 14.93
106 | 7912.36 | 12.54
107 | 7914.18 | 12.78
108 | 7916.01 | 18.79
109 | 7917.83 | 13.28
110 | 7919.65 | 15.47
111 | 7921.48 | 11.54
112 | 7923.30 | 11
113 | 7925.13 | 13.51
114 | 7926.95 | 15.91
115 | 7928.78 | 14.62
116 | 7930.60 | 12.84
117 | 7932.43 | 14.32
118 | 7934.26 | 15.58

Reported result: 1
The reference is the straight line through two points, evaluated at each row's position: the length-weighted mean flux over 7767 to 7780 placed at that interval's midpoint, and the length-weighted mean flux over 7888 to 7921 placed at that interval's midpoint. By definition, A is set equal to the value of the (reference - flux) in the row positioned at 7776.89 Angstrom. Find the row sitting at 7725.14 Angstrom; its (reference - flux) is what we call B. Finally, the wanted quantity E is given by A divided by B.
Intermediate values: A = 1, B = -1.4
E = -1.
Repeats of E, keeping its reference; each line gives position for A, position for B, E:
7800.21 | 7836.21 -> 0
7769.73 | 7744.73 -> -2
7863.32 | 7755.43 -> -6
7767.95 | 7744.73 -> -6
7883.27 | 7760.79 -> 2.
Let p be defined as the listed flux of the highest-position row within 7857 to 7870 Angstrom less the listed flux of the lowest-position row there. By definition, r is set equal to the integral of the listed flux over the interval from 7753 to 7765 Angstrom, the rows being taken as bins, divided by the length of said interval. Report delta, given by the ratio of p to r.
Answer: -0.23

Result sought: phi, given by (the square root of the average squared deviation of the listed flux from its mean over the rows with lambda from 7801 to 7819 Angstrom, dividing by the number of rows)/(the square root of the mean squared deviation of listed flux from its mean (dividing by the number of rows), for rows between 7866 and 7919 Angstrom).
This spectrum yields 1.10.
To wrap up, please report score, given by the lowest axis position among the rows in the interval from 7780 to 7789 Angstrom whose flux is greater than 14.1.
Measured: 7787.65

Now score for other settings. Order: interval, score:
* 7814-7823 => 7818.19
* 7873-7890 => 7877.82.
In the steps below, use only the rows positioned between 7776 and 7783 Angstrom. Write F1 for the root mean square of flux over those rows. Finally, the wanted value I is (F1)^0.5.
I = 3.6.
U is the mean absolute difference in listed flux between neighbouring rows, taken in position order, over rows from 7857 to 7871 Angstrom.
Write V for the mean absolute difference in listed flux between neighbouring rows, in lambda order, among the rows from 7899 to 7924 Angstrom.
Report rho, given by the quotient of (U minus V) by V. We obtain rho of 1.3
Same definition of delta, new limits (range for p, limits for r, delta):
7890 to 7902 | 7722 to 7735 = 0.08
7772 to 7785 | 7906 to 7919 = 0.04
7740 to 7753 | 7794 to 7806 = -0.15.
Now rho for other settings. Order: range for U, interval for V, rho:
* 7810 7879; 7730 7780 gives 1.0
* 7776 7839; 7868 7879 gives -0.1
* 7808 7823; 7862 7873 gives -0.2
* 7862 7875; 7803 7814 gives 0.6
